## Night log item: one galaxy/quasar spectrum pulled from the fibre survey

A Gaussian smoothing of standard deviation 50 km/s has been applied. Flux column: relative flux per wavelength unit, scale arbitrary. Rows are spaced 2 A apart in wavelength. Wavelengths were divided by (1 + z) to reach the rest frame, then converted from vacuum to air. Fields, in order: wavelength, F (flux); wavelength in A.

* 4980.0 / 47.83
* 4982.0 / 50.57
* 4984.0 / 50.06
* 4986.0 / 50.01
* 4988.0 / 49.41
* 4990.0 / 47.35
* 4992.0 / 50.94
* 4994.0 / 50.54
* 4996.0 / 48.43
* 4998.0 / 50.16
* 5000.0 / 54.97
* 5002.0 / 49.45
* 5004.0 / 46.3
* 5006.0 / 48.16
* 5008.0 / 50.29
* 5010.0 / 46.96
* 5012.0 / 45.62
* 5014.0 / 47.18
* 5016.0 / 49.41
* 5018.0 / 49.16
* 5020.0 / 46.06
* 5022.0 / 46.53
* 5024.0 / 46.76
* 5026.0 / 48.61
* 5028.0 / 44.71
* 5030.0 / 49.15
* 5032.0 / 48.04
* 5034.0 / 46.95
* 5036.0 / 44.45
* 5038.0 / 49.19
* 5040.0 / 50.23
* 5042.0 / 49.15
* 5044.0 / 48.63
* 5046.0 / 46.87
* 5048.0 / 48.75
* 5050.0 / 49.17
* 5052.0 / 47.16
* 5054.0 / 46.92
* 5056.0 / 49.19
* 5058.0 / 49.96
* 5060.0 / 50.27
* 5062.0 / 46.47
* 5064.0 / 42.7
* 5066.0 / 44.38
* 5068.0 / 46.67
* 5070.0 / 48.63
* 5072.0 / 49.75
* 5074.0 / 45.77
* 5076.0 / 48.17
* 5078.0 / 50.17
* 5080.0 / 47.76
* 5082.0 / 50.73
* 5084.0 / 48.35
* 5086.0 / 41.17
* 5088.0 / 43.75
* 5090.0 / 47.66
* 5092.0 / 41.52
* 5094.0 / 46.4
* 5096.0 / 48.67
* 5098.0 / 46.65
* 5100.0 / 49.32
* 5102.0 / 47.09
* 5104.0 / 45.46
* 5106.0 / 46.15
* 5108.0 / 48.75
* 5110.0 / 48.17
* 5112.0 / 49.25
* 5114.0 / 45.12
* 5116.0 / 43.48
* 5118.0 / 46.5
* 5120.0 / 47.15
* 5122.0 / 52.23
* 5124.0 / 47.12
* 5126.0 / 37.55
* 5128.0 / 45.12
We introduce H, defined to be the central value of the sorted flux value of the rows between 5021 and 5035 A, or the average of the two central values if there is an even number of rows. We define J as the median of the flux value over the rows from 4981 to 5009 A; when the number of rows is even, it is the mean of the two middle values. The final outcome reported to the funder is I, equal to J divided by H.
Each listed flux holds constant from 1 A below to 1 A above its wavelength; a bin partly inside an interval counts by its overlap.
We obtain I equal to 1.07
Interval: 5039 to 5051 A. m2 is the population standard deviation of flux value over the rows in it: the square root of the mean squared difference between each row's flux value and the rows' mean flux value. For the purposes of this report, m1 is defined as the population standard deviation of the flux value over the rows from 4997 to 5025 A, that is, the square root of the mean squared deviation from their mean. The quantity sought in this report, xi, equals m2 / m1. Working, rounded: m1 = 2.4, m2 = 1.01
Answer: 0.42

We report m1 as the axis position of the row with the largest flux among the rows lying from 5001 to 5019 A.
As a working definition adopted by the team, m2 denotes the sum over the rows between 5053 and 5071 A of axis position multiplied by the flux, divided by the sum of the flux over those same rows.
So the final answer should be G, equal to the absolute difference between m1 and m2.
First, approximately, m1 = 5008.0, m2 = 5061.9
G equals 53.9 A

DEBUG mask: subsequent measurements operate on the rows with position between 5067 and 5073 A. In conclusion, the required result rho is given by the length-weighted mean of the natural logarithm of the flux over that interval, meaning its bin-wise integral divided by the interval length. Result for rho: 3.88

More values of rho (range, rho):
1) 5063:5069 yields 3.80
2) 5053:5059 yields 3.89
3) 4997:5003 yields 3.94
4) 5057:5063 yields 3.89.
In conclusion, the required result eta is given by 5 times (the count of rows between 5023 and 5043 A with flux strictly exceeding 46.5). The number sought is 40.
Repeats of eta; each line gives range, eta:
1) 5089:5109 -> 30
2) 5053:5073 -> 35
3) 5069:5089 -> 35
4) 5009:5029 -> 35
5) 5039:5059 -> 50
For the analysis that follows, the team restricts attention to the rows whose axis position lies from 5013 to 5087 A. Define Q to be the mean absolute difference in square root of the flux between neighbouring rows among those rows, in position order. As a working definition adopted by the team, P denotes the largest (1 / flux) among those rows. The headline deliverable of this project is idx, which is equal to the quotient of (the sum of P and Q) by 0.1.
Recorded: 1.78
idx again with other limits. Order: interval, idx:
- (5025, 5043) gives 2.04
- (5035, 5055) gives 1.32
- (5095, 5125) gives 1.94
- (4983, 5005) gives 1.91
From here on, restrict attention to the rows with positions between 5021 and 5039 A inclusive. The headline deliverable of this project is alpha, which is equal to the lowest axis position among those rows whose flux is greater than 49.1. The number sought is 5030.0 A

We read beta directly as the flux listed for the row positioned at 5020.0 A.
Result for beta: 46.06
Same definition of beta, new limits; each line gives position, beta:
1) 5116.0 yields 43.48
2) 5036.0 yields 44.45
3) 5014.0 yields 47.18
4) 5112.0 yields 49.25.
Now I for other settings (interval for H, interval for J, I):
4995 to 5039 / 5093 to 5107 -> 0.97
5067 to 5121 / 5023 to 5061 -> 1.03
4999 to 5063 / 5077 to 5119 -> 0.97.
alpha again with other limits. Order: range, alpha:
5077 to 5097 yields 5078.0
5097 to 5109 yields 5100.0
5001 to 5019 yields 5002.0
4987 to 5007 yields 4988.0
